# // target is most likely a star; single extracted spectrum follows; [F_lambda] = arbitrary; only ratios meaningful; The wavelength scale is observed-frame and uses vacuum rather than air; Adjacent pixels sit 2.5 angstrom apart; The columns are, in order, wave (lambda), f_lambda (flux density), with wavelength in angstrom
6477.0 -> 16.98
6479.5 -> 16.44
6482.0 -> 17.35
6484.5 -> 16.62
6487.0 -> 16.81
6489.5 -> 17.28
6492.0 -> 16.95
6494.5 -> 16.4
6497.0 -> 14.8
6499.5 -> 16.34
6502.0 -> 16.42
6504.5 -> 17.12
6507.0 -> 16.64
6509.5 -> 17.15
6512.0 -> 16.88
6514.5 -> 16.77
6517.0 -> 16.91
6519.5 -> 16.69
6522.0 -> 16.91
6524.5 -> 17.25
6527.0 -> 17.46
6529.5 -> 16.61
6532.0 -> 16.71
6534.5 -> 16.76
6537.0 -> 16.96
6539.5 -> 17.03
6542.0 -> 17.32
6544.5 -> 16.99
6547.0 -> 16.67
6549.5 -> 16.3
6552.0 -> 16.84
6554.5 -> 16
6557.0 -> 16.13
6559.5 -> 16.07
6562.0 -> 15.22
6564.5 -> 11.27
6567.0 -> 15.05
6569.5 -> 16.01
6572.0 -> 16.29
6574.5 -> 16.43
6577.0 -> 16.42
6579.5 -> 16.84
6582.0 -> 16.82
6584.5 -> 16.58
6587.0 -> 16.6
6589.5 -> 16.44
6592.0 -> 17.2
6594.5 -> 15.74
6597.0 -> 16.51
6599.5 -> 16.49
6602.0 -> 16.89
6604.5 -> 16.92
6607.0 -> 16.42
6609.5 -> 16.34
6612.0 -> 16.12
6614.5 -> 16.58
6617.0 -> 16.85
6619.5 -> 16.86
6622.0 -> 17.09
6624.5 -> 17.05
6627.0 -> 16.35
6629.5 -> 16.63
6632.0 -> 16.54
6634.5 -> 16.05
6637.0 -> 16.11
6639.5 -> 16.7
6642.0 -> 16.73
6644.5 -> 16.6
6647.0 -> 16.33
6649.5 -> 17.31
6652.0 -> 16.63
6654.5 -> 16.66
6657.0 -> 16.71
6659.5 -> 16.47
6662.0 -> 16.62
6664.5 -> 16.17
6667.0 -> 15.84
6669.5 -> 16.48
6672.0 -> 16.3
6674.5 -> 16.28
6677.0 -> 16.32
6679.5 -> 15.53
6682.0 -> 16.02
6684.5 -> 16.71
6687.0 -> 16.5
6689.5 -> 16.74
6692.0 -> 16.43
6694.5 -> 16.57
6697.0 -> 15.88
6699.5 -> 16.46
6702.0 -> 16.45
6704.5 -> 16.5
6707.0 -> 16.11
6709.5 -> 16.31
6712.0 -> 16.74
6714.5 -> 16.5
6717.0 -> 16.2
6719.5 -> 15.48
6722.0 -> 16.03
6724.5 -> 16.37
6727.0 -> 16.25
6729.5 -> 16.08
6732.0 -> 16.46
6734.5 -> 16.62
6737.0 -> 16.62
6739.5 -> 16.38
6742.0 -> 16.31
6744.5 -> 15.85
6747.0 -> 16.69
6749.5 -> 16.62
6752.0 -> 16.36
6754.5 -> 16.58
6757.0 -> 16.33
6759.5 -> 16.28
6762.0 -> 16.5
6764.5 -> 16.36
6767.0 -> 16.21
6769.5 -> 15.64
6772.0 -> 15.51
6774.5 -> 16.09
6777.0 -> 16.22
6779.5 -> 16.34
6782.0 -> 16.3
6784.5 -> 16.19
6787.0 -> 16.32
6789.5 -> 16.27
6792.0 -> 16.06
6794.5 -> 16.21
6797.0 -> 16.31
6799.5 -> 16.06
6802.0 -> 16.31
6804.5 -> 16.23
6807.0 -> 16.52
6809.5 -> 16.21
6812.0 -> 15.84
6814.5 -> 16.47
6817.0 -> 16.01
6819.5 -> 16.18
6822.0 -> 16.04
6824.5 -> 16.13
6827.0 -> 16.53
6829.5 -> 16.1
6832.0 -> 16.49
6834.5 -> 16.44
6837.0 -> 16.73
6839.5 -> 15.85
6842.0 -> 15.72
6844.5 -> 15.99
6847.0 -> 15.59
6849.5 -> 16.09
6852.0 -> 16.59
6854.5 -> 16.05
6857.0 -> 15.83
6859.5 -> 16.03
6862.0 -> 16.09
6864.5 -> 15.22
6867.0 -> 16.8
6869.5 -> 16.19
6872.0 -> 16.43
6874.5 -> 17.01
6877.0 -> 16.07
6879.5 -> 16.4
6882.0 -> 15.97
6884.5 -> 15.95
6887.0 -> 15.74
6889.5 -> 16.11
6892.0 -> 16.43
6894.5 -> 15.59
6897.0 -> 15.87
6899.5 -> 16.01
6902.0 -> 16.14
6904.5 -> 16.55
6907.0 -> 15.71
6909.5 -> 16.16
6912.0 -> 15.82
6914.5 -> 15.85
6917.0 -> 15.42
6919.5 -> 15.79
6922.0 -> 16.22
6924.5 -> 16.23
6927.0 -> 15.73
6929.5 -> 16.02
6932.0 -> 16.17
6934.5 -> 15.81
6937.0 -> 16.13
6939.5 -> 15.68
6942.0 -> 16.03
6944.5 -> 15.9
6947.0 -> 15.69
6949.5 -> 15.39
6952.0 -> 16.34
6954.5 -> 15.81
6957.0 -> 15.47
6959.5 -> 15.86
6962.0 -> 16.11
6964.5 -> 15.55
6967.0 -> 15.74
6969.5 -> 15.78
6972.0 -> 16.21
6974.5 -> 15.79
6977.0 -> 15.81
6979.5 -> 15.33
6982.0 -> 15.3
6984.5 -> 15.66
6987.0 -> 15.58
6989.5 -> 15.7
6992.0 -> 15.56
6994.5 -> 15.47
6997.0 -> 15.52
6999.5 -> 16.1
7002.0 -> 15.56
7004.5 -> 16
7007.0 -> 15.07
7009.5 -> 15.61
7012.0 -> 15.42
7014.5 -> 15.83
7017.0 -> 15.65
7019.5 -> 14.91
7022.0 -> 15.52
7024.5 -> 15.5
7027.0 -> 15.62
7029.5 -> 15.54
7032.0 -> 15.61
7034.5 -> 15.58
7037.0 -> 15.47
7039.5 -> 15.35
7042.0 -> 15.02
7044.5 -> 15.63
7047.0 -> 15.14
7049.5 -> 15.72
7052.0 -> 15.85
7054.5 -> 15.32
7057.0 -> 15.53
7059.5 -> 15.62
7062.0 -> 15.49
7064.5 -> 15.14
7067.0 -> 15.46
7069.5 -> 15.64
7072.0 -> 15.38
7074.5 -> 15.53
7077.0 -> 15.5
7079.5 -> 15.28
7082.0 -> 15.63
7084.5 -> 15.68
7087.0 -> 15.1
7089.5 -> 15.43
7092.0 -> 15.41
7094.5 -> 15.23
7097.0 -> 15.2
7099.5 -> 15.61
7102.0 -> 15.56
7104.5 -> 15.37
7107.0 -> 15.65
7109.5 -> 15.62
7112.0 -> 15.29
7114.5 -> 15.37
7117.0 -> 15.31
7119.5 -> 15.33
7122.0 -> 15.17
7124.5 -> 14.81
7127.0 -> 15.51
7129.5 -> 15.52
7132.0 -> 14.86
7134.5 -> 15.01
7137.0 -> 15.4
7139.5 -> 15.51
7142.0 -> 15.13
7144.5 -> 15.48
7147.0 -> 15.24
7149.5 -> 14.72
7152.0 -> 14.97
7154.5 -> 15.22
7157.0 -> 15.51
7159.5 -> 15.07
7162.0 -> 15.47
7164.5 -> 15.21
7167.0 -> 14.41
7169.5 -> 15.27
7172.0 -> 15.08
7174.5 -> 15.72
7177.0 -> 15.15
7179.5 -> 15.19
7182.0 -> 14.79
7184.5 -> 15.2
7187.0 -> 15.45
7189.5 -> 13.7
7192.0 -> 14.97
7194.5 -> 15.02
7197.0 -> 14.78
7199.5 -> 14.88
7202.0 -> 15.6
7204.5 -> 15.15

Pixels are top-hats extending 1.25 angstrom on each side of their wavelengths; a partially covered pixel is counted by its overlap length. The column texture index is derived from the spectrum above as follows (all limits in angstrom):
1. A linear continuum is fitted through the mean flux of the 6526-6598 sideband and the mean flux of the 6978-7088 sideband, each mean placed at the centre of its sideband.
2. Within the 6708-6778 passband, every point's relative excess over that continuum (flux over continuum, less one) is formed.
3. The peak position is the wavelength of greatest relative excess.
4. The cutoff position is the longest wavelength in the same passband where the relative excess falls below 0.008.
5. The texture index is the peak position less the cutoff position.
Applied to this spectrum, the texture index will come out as -25.0 angstrom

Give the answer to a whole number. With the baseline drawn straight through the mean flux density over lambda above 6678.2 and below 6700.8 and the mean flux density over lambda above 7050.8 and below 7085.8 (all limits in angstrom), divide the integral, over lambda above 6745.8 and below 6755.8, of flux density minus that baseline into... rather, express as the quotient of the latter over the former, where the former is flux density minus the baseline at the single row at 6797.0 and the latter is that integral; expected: 17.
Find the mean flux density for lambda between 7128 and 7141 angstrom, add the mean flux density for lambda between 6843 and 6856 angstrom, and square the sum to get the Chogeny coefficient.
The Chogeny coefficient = 981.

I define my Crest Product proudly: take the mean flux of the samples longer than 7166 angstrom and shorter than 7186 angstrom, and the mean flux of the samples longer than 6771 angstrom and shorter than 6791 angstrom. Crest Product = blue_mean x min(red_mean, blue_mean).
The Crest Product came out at 244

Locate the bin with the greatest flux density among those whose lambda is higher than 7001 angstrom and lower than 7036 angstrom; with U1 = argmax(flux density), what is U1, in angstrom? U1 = 7004.5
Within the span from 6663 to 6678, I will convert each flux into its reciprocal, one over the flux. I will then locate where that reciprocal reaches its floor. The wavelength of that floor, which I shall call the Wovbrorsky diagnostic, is 6669.5 angstrom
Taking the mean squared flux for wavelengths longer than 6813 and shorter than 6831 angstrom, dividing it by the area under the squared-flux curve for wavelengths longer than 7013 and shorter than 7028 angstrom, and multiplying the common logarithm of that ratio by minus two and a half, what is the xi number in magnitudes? 2.84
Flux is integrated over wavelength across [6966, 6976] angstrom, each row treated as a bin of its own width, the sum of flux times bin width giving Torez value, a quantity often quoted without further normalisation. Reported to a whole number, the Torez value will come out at 159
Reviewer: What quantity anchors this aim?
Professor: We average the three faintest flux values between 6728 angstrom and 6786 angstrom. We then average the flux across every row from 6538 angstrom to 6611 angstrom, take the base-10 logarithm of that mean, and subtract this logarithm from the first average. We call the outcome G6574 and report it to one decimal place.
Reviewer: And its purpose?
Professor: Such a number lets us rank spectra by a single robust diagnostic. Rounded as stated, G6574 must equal 14.5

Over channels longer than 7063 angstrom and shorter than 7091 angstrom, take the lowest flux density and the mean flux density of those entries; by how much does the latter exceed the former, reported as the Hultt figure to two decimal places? 0.33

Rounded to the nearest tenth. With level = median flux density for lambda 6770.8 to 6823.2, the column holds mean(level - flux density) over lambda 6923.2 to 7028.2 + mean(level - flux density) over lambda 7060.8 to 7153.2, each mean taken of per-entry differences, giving 1.4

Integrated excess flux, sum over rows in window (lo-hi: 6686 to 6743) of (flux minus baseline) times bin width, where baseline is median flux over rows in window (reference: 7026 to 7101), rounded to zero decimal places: 49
